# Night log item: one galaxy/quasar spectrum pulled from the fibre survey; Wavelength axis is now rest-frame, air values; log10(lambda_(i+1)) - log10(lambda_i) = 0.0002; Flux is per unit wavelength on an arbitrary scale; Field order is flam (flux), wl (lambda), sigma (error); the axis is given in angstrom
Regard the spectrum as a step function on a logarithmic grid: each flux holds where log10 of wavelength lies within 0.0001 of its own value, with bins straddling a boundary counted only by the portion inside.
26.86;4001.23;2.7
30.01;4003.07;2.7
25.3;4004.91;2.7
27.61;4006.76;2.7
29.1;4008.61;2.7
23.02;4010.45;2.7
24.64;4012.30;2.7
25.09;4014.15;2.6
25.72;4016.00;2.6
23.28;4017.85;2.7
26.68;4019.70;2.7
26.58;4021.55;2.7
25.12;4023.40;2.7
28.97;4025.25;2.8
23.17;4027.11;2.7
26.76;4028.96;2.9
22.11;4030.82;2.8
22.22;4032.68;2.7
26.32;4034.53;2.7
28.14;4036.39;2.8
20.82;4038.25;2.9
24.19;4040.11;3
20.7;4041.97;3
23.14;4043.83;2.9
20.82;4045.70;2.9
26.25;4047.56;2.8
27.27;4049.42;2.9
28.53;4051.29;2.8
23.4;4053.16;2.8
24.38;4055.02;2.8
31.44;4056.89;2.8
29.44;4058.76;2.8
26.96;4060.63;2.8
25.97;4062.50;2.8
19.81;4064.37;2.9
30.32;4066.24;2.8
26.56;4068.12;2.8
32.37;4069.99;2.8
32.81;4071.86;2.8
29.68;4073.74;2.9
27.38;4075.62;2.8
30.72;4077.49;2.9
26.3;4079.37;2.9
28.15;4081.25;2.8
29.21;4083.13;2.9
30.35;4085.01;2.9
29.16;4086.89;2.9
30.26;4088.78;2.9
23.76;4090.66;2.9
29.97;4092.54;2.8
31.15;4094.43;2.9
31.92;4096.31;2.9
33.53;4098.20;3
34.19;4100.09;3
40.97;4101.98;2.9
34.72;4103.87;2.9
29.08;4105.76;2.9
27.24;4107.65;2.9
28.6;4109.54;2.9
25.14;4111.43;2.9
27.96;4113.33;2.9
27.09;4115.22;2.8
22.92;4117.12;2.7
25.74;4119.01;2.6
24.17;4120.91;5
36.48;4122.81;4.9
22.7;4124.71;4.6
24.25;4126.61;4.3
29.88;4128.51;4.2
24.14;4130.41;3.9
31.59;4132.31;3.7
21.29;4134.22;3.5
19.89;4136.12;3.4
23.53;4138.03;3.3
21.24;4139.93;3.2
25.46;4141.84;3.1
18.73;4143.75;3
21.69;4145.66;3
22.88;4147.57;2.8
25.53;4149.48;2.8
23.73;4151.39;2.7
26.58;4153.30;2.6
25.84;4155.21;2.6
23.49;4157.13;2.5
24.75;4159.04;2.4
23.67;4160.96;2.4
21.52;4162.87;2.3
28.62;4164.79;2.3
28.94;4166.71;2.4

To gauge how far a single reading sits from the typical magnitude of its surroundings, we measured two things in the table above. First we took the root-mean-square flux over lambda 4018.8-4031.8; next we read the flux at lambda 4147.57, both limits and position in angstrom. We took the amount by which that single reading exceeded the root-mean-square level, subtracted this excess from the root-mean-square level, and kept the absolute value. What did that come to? 29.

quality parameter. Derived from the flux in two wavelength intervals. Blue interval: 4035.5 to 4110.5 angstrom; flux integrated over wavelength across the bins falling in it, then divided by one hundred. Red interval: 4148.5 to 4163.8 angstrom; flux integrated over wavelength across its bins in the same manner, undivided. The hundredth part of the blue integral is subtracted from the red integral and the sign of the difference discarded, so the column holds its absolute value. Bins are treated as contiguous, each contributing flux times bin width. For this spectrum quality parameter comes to 352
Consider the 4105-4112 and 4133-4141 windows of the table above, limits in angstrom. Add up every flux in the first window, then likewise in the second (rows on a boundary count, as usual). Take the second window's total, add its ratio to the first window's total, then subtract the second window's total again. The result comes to 0.78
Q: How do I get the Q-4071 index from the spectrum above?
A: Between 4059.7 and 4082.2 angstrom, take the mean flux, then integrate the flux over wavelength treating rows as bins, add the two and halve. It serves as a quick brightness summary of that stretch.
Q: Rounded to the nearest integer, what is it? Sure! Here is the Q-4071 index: 330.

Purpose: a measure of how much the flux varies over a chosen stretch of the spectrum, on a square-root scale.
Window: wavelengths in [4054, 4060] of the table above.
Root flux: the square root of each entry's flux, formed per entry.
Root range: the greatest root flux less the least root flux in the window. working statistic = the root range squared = 0.45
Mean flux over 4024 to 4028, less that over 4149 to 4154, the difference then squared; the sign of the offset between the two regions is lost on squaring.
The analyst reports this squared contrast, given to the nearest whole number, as 1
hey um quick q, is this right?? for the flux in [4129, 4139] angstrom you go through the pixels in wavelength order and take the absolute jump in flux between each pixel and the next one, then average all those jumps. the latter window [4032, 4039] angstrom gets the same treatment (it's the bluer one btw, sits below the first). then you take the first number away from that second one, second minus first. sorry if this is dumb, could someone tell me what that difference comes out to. -1.3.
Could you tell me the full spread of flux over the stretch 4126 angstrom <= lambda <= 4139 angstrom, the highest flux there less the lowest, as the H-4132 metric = 12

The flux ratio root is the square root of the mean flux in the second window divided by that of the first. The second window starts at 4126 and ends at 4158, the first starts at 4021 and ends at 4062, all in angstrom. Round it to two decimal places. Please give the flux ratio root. 0.98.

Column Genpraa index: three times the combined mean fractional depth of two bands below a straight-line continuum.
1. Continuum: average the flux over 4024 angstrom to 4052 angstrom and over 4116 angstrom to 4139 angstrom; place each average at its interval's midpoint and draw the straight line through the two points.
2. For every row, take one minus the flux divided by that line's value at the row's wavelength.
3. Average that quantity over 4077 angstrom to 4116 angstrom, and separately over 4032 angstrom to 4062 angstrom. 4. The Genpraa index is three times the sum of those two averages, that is -0.6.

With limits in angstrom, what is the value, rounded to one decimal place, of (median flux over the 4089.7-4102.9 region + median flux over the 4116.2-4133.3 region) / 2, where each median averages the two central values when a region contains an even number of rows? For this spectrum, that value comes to 28.1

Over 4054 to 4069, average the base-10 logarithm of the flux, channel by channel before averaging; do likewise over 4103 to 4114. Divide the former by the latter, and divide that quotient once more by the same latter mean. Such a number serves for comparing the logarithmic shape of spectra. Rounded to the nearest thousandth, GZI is 0.671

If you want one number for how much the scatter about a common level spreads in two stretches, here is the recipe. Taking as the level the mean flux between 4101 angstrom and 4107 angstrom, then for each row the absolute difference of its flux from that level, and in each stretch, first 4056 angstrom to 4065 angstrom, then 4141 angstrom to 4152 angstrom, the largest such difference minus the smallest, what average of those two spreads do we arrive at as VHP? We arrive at 9.2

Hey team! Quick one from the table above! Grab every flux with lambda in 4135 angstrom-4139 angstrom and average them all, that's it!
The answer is 21.7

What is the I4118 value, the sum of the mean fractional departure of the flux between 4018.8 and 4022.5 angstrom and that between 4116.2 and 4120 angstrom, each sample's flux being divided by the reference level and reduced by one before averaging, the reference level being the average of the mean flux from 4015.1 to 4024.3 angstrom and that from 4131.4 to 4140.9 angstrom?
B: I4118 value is 0.08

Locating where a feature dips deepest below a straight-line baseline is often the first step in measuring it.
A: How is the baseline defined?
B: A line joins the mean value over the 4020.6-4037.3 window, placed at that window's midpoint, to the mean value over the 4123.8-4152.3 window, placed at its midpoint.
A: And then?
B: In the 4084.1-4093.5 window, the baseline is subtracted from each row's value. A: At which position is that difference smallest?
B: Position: 4090.66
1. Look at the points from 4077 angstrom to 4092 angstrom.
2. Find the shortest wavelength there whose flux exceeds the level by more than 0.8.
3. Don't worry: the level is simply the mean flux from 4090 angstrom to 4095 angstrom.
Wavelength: 4077.49 angstrom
